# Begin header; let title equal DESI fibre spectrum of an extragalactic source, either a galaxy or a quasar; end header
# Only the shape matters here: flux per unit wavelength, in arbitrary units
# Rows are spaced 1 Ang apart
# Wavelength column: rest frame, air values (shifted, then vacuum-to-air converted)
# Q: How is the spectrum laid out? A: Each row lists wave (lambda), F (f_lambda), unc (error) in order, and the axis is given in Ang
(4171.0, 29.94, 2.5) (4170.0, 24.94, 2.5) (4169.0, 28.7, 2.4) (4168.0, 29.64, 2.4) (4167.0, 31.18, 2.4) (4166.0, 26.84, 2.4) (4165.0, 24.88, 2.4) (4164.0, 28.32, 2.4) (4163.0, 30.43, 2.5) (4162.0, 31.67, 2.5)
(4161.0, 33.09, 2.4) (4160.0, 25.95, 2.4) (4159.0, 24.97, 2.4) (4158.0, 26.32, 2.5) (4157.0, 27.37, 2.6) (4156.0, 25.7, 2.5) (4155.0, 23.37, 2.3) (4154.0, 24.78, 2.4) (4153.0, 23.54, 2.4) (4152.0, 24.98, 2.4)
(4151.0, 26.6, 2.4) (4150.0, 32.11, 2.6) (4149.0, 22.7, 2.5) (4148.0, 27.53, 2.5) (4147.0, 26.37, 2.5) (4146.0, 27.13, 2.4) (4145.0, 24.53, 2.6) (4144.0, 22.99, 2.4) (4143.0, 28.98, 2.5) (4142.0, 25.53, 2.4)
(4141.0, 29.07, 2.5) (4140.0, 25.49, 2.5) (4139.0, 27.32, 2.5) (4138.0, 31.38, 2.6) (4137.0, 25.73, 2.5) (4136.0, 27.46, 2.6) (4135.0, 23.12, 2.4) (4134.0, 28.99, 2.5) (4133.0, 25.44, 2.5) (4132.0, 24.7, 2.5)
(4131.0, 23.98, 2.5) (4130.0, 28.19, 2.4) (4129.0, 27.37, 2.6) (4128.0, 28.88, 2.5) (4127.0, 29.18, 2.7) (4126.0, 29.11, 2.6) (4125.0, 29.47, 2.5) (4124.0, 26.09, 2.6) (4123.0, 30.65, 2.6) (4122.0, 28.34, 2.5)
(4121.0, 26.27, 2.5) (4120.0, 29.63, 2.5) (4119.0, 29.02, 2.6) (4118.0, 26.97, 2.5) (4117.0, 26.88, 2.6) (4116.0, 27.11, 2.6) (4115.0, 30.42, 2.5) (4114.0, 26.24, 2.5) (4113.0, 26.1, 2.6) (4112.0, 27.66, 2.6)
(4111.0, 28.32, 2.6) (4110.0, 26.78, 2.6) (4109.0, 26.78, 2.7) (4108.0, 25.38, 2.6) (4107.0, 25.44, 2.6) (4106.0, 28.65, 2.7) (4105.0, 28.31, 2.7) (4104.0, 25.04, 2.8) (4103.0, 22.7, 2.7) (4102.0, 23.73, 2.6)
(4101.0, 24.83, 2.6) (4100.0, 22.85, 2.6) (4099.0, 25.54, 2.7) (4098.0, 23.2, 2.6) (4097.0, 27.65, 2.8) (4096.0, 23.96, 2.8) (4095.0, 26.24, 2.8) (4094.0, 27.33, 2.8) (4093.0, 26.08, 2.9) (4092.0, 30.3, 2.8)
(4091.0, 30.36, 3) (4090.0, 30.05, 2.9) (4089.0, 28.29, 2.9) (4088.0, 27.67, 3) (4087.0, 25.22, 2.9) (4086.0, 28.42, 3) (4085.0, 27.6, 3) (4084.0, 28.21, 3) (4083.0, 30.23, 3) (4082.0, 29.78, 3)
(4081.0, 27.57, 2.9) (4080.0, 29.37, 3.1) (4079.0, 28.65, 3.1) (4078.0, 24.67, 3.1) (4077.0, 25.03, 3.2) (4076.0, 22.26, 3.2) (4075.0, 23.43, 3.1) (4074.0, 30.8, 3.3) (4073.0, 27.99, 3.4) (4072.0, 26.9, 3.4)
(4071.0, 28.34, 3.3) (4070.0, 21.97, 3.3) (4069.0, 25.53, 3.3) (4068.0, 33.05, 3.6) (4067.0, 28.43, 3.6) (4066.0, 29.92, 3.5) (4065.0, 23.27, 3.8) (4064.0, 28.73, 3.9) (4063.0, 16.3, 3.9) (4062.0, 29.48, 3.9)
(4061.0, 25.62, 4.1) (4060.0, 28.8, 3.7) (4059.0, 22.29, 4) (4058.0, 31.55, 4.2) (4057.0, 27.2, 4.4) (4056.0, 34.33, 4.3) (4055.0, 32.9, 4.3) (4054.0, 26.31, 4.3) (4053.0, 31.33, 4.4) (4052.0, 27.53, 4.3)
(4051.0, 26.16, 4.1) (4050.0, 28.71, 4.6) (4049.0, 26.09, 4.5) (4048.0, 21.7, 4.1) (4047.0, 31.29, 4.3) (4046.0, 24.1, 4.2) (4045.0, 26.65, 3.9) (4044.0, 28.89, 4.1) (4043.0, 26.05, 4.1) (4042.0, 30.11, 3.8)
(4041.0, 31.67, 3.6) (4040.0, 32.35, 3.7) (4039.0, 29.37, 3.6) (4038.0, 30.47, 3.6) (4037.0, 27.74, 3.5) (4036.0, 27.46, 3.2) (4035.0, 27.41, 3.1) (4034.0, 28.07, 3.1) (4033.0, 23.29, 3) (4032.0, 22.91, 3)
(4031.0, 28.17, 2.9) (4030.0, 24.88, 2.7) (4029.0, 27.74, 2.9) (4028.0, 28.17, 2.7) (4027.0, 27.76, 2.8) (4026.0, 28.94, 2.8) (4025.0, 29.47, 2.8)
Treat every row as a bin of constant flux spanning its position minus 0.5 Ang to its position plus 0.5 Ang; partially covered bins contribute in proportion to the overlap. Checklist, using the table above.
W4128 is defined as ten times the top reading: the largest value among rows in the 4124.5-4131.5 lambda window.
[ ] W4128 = 295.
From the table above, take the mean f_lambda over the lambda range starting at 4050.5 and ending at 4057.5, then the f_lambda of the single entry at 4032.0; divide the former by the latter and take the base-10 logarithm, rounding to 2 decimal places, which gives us 0.11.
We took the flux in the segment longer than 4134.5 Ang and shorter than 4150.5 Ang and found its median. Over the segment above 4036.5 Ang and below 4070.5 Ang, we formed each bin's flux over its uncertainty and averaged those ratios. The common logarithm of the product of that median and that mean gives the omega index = 2.28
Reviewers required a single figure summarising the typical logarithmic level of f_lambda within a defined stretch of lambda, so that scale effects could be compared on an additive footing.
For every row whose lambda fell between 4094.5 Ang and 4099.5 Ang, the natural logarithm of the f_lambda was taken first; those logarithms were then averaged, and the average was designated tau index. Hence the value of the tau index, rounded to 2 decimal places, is 3.23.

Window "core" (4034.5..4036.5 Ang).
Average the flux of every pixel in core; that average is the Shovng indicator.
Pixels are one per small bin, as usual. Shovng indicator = 27.4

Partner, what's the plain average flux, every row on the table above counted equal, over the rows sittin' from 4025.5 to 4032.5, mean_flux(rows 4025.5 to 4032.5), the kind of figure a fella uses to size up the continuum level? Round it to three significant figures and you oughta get 26.9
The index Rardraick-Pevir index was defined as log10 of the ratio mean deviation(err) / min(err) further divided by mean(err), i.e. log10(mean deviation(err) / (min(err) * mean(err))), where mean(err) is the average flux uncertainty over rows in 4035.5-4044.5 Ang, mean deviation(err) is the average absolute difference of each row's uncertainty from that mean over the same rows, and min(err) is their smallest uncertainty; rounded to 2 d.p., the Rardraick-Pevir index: -1.75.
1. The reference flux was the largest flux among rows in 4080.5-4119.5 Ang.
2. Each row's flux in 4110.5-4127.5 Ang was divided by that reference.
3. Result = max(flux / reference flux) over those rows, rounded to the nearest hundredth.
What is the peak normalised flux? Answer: 1.01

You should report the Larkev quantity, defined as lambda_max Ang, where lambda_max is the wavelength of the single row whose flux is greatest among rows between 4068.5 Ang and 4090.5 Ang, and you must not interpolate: 4074.0 Ang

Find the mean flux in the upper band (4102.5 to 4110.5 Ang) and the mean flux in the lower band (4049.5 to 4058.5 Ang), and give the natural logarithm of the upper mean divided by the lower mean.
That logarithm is -0.12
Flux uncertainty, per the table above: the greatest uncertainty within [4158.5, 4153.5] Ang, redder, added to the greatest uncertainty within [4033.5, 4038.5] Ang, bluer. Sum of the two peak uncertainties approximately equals 6.20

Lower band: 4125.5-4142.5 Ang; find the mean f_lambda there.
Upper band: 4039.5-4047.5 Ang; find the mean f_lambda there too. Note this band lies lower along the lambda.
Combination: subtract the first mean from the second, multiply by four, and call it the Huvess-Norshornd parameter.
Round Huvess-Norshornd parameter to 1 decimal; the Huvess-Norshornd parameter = 7.1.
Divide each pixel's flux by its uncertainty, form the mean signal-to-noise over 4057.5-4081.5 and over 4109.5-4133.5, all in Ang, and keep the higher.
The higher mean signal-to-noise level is 10.8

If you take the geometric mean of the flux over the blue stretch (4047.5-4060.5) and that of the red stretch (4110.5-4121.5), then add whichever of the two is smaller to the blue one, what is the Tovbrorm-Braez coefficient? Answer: 55.5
